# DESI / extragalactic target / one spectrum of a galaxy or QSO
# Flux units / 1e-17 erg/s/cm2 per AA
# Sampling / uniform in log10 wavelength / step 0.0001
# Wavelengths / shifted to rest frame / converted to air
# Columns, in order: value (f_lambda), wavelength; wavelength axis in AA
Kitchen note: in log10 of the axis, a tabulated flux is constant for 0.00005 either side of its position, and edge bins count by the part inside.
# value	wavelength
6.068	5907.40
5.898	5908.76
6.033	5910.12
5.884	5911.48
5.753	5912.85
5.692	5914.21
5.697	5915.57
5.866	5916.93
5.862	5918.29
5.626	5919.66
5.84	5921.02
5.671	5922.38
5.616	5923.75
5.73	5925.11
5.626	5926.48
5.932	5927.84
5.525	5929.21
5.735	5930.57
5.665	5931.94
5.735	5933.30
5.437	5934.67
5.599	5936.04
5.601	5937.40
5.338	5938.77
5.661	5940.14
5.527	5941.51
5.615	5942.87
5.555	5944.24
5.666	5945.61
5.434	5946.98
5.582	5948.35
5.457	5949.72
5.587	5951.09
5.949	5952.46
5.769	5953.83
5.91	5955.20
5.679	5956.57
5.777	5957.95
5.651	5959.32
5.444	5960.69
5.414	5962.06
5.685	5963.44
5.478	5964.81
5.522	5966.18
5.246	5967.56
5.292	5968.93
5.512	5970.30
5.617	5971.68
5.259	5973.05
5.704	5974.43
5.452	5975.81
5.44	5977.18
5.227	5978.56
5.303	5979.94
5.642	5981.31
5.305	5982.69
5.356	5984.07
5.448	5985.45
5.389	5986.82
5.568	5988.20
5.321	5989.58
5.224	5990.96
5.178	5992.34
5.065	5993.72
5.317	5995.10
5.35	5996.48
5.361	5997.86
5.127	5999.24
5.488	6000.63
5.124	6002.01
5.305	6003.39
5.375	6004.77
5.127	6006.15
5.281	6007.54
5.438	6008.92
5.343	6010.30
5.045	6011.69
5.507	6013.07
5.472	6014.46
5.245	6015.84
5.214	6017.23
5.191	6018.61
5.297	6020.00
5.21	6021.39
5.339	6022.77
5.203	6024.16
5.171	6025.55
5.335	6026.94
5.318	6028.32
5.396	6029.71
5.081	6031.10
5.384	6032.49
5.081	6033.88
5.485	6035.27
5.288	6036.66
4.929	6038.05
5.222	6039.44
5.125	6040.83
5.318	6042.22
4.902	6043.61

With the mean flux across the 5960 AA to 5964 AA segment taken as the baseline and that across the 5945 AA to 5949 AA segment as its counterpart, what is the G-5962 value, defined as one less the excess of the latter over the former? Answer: 0.95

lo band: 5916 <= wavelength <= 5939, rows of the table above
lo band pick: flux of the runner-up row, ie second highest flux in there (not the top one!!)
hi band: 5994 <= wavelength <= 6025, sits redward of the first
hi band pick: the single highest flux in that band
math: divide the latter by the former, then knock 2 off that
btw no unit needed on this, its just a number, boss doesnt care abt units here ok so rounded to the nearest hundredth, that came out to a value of -1.06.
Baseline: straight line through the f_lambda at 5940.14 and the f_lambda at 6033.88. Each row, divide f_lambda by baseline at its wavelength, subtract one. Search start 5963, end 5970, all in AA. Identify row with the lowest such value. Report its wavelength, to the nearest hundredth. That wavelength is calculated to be 5967.56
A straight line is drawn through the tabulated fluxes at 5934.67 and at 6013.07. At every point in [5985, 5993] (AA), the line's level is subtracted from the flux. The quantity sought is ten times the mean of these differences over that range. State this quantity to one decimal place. -1.3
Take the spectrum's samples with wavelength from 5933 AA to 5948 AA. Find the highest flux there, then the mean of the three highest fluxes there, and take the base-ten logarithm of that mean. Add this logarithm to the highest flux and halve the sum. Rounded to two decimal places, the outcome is 3.24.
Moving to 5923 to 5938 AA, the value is 3.35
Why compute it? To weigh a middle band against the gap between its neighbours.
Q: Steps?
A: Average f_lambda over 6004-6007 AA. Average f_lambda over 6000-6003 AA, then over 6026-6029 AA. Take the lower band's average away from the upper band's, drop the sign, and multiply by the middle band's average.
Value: 0.1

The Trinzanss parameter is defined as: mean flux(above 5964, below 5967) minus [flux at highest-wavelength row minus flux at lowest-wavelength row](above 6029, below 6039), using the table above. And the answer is 5.97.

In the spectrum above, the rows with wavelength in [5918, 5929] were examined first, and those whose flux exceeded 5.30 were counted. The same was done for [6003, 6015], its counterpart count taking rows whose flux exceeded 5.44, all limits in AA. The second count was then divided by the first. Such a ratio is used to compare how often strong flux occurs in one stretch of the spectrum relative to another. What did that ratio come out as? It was 0.25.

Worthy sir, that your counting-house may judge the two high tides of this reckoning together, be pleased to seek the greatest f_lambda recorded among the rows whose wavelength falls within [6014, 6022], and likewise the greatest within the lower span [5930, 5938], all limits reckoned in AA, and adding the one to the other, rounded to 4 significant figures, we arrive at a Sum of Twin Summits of 11.21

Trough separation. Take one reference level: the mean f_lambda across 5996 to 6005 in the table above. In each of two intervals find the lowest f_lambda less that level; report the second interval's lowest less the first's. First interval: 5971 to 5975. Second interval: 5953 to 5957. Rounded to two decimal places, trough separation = 0.42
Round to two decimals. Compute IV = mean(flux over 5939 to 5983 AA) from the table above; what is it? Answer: 5.54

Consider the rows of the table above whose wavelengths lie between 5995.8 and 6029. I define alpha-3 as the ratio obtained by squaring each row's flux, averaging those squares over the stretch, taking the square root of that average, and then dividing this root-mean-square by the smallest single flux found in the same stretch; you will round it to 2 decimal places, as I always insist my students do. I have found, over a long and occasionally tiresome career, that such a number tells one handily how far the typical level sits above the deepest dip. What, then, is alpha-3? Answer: 1.05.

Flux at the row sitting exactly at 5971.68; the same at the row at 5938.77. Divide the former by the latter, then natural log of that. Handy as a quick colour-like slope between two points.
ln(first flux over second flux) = 0.051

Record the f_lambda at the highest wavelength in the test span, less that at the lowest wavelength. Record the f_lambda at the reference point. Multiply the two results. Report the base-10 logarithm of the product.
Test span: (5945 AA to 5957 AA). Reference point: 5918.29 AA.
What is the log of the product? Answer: -1.1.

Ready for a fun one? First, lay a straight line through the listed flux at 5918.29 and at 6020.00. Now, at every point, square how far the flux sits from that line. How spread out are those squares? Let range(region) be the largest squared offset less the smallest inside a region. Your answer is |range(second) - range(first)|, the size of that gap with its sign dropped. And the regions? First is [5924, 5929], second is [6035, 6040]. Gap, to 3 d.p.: 0.046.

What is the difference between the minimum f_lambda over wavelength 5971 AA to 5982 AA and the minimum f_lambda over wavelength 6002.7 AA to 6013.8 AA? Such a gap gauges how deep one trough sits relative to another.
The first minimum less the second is 0.18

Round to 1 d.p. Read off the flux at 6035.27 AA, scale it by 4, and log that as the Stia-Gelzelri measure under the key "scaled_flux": 21.9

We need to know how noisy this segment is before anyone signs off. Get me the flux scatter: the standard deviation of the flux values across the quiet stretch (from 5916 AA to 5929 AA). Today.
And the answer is 0.12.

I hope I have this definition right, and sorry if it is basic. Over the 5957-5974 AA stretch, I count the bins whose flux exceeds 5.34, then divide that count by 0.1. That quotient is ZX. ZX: 90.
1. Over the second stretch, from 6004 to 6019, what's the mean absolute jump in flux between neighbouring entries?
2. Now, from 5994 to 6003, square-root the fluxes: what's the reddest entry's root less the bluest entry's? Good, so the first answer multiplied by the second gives -0.0073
